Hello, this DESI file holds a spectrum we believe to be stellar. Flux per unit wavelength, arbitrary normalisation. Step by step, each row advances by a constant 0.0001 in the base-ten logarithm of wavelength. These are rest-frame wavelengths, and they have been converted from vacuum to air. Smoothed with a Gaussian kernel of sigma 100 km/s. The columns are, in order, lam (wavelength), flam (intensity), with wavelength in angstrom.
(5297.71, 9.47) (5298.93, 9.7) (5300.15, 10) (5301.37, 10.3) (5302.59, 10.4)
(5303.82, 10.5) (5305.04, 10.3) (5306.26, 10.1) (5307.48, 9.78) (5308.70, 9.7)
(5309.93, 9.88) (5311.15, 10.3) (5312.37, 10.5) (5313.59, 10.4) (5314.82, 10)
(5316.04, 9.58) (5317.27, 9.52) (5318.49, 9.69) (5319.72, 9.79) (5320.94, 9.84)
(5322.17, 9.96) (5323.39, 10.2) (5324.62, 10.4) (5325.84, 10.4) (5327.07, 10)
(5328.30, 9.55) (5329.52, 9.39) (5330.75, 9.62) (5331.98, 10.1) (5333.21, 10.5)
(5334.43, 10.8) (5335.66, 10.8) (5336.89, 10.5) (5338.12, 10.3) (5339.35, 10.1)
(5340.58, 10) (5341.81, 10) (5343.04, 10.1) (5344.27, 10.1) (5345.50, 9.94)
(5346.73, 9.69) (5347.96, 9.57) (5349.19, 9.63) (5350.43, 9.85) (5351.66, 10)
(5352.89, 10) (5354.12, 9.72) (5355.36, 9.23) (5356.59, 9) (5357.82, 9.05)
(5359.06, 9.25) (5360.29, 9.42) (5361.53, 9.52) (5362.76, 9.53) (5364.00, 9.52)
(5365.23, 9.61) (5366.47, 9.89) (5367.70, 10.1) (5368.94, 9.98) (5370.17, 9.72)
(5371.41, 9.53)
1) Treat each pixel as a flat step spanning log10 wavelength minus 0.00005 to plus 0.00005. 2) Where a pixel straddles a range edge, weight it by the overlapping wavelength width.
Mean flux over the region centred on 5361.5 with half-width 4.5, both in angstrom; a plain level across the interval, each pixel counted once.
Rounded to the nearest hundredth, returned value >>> 9.41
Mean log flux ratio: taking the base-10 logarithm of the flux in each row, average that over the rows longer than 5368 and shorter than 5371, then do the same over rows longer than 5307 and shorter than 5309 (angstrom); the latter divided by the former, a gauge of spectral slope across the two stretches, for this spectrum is 1.00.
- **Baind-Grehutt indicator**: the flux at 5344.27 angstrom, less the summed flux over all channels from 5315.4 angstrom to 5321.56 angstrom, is -38.3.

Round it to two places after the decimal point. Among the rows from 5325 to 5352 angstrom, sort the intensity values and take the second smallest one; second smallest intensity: 9.55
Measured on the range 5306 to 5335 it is 9.52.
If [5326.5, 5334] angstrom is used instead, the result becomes 9.55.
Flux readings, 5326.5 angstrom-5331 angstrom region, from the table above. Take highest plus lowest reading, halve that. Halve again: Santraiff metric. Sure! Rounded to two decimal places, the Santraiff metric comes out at 4.85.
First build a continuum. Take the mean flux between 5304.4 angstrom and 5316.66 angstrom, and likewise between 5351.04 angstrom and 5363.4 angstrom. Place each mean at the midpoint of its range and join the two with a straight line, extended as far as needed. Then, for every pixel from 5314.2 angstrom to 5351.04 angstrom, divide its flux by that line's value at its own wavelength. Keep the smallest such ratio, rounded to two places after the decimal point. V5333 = 0.95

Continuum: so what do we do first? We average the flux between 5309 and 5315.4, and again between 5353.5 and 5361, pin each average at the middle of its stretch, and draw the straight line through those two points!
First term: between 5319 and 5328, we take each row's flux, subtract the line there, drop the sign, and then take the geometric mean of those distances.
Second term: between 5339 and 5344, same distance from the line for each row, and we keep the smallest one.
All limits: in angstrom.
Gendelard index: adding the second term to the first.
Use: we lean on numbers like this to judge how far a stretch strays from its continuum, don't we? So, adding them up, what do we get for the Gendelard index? 0.57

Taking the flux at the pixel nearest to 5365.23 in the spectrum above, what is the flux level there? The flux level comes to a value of 9.61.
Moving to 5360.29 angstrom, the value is 9.42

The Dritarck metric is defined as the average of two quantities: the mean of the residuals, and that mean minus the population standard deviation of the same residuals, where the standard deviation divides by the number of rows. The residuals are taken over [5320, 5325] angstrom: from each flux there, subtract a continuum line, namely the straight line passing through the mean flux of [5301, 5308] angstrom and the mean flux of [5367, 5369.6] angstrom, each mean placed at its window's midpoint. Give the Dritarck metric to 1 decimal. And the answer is -0.2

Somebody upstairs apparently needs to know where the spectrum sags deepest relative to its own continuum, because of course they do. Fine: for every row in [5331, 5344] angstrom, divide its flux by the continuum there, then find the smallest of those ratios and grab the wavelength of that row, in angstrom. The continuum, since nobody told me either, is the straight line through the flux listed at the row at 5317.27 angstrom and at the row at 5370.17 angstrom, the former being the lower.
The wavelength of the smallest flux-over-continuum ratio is 5341.81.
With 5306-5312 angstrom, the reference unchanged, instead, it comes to 5308.70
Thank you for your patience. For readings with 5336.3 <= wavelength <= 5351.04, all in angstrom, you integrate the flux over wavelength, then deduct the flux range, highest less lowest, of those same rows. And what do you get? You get 146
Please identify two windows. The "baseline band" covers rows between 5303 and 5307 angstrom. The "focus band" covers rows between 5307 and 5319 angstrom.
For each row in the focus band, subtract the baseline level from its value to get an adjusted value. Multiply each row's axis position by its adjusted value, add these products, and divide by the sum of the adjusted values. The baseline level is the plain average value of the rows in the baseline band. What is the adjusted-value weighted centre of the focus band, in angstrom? 5313.8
